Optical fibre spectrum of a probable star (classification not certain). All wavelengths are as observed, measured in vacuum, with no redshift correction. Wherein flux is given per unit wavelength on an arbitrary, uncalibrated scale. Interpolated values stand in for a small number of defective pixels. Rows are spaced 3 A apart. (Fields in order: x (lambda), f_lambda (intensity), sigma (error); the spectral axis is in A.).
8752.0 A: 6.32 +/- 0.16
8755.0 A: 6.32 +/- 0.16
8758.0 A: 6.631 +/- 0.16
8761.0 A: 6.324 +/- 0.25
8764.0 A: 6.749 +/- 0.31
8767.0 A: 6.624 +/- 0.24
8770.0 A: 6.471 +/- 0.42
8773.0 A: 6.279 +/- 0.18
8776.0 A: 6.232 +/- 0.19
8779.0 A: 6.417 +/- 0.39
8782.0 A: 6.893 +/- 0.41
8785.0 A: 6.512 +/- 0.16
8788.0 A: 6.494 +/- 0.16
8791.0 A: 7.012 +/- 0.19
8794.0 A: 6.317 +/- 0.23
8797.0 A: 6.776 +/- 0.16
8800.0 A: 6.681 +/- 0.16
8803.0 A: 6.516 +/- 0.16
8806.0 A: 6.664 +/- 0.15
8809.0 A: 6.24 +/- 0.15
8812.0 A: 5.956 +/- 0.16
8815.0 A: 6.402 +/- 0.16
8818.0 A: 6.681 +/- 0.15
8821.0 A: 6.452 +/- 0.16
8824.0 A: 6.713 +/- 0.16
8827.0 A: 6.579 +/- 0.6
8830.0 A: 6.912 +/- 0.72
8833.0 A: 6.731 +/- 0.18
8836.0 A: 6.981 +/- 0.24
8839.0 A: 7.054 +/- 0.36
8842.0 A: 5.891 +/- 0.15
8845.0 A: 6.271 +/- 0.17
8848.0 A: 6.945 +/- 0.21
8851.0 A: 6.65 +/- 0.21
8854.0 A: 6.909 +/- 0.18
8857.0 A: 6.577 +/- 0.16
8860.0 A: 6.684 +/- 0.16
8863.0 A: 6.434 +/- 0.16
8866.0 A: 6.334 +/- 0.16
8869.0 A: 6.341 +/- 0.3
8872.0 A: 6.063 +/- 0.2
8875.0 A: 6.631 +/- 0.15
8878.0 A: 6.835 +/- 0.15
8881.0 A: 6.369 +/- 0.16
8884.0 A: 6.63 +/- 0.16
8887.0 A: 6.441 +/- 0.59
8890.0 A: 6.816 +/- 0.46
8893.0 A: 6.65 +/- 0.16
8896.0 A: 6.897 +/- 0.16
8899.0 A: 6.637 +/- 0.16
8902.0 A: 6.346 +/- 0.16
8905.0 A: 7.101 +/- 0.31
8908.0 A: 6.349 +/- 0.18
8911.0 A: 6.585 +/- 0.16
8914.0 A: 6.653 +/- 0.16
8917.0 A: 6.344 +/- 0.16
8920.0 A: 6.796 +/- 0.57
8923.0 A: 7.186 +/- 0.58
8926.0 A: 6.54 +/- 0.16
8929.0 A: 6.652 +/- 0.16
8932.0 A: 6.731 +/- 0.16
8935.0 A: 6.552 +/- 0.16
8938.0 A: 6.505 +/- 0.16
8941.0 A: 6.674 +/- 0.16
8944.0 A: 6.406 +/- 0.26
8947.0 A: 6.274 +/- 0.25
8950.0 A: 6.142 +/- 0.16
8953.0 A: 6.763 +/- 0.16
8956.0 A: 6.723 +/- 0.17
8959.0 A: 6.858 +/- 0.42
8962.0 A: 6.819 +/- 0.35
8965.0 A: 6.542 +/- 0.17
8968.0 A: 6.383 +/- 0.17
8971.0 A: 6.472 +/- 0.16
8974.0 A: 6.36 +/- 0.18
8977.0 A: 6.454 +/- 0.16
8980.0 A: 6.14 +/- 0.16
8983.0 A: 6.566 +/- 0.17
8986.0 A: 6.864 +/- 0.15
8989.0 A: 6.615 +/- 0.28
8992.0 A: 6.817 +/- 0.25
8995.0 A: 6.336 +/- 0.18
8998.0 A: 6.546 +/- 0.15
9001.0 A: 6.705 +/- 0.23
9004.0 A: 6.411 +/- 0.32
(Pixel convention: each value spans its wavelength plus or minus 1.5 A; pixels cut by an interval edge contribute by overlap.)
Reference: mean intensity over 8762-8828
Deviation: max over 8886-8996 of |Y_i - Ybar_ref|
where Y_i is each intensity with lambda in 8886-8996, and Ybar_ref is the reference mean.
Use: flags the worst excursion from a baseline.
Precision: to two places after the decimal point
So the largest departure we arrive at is 0.66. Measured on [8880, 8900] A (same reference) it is 0.37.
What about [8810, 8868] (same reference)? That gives 0.64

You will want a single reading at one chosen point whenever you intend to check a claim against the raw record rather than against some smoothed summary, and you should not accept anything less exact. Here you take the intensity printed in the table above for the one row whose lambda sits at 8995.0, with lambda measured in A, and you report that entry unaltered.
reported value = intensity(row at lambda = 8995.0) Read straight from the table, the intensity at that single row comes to 6.336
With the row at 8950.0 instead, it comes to 6.142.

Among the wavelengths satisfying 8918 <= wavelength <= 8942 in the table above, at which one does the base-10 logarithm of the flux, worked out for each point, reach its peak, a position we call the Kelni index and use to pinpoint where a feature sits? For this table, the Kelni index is 8923.0 A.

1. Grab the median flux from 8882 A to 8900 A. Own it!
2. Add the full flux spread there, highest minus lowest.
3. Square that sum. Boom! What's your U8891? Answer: 50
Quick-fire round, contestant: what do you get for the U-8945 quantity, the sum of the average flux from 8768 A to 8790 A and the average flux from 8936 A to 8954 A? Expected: 12.9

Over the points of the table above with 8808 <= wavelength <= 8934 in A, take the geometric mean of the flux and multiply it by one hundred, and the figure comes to 659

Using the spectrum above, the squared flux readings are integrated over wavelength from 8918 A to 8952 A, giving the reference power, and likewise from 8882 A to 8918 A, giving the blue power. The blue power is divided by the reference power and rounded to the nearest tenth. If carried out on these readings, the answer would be 1.1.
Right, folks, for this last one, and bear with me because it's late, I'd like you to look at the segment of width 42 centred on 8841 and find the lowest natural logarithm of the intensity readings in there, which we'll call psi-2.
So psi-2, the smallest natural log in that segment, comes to 1.77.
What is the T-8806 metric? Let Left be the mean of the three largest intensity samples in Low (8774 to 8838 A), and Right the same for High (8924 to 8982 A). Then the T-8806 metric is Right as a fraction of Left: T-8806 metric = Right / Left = 0.98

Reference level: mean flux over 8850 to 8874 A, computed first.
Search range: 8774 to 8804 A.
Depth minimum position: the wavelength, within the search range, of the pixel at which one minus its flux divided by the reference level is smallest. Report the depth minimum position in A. 8791.0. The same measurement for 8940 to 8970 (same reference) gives 8959.0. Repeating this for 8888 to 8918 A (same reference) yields 8905.0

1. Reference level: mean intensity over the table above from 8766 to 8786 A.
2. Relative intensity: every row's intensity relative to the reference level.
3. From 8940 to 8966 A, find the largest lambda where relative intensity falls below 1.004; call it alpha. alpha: 8950.0 A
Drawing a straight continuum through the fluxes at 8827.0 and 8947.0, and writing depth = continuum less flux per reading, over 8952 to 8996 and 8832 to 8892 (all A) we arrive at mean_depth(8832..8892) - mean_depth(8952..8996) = 0.29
